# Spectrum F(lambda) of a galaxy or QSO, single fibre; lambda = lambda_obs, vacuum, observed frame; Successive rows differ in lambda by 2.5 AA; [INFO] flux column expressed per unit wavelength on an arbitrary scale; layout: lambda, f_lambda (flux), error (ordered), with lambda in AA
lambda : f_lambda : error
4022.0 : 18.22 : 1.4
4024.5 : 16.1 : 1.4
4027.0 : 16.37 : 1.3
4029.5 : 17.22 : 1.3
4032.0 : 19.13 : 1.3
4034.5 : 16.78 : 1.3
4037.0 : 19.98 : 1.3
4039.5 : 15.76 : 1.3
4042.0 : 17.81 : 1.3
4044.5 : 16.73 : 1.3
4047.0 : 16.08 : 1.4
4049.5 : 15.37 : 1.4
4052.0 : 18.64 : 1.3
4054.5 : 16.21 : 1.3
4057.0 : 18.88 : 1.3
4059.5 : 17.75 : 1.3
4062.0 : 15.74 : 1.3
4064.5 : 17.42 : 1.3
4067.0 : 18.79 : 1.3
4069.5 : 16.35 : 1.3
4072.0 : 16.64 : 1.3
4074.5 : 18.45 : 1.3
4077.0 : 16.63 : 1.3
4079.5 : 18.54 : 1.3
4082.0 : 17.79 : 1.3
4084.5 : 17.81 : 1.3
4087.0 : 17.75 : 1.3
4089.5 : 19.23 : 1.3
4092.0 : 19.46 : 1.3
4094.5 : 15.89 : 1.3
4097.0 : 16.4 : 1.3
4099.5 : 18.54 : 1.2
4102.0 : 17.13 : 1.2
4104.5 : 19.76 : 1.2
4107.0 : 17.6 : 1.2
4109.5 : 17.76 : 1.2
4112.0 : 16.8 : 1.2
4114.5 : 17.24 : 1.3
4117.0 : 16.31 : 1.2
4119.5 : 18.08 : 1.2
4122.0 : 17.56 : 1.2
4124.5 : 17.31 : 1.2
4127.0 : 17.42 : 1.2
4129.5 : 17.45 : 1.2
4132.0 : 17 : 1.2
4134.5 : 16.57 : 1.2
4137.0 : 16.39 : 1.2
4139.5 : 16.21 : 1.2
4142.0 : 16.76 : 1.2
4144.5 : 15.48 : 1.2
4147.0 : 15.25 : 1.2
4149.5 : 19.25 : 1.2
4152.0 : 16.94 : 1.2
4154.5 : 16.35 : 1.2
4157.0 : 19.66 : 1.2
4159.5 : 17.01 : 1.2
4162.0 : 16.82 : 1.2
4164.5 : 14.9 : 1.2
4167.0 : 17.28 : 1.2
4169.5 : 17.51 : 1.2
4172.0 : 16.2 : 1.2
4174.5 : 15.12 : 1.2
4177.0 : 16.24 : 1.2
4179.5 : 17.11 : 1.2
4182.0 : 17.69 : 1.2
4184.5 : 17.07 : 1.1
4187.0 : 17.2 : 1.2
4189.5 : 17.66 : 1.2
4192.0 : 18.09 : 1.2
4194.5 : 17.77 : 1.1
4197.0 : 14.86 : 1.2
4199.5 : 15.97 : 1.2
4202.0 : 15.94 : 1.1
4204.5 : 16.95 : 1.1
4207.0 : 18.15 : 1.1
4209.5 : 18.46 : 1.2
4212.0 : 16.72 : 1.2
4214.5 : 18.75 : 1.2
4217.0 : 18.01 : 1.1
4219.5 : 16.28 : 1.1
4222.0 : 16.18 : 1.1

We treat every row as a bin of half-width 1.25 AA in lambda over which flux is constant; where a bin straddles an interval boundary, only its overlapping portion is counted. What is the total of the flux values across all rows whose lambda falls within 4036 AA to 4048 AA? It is 86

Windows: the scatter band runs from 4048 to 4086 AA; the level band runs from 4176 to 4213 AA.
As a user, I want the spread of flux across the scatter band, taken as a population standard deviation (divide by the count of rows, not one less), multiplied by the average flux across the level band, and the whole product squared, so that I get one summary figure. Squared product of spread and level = 370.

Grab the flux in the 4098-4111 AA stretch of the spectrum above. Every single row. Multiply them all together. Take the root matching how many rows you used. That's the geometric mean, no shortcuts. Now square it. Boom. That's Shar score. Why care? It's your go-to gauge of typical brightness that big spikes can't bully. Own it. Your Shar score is 329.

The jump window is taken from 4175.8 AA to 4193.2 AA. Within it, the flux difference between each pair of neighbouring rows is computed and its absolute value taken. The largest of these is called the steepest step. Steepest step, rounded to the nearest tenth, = 0.9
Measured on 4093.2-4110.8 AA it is 2.6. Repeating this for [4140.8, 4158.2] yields 4.0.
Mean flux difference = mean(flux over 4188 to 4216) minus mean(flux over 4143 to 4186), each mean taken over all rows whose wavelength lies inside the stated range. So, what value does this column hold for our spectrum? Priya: 0.4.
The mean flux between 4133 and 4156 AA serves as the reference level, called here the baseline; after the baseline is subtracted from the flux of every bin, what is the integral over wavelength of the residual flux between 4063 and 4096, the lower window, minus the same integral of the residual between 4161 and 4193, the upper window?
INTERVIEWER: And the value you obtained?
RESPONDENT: 30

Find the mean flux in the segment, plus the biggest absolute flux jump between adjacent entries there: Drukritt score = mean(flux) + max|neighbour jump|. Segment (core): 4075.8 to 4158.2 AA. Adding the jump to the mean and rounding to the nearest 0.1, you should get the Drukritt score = 21.4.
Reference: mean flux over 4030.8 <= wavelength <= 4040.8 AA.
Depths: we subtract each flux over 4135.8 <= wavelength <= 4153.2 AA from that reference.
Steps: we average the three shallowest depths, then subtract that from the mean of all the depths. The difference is 1.0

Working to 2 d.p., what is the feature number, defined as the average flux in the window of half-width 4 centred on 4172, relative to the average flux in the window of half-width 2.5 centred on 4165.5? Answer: 1.01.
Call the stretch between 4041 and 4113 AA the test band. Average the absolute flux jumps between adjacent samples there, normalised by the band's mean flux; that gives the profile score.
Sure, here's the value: 0.084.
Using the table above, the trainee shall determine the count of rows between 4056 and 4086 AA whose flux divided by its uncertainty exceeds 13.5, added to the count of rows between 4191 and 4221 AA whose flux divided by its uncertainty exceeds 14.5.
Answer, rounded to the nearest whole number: 15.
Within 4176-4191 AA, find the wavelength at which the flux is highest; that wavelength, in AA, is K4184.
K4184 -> 4182.0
